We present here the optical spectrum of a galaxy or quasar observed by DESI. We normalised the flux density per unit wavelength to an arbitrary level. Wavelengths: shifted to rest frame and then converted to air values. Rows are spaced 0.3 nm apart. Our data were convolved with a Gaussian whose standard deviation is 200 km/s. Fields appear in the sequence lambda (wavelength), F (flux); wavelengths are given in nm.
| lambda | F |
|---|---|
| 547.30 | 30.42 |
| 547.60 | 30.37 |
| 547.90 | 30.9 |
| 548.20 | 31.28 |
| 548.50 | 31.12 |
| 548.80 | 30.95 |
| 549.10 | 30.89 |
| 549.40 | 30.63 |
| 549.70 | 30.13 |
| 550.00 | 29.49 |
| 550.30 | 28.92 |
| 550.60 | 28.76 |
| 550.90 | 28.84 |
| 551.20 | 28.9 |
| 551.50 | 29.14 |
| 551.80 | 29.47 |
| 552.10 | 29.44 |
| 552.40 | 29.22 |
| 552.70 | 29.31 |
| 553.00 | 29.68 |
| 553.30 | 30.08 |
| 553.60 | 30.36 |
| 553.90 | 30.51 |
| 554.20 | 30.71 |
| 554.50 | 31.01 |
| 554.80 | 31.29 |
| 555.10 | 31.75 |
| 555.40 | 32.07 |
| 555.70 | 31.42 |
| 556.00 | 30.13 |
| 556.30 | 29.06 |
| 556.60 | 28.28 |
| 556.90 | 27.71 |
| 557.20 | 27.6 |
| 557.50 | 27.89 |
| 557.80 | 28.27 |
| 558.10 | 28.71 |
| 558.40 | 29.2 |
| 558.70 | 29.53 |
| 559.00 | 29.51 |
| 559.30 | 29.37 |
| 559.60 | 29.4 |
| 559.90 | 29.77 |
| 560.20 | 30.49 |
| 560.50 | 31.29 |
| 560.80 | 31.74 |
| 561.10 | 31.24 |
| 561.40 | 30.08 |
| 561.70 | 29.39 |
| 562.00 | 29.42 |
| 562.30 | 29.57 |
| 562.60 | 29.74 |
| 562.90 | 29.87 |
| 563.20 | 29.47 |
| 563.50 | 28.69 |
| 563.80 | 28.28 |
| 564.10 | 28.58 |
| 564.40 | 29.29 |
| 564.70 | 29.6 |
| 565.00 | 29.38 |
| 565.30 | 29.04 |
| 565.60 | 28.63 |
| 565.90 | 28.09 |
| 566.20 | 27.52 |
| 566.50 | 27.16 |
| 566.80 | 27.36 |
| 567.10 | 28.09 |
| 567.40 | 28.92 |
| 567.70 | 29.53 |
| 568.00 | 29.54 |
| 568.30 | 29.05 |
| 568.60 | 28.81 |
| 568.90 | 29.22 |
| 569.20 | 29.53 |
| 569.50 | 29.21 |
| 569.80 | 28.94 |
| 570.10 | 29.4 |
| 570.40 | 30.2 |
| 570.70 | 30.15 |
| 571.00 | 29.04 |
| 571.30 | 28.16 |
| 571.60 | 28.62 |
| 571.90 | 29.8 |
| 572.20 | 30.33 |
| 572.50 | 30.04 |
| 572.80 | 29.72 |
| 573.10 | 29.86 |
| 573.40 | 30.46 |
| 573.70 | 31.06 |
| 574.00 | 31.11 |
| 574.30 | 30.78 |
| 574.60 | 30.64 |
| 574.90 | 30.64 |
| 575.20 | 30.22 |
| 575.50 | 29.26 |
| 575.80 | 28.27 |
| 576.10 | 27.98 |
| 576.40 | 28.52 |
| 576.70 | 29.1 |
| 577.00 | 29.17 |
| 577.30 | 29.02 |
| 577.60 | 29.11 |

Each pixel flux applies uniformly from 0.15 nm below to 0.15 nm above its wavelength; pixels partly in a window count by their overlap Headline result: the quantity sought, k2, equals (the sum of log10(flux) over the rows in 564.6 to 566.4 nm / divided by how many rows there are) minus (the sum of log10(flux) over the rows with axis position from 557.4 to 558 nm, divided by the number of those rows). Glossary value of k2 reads 0.01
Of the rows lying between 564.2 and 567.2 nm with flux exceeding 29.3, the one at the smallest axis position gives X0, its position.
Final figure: 564.70 nm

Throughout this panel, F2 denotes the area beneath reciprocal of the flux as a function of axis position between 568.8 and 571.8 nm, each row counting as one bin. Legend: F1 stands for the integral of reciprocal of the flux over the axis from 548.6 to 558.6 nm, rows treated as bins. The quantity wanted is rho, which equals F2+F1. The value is 0.44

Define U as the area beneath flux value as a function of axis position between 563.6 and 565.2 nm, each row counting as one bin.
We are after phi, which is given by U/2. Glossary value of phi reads 23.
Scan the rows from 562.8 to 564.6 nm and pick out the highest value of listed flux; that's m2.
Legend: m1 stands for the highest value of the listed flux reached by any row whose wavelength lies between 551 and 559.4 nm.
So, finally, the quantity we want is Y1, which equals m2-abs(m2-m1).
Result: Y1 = 27.7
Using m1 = 32.07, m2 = 29.87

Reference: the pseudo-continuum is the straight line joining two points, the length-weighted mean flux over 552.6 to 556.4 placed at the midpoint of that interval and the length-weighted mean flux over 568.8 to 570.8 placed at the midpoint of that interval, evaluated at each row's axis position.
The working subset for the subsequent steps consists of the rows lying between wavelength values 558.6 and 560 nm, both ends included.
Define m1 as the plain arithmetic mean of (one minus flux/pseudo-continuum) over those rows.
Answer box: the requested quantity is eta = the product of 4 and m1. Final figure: 0.10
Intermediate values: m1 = 0.025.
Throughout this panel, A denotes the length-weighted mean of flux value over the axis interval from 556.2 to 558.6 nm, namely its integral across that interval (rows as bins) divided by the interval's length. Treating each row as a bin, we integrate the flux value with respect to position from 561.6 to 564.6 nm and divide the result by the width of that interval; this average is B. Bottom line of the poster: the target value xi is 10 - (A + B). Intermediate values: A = 28.3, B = 29.2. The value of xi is -47.6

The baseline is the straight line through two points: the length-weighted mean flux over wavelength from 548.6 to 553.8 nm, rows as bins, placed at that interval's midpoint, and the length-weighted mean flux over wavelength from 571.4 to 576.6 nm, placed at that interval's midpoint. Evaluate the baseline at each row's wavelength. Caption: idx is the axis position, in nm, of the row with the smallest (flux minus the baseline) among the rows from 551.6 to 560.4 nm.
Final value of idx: 557.20 nm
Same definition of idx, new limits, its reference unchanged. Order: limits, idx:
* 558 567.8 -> 566.50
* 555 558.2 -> 557.20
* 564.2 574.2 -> 566.50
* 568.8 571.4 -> 571.30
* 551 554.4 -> 551.20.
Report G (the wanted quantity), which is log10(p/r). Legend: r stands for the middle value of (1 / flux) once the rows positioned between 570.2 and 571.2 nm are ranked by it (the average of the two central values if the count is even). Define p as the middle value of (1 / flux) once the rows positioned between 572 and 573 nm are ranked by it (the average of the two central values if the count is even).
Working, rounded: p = 0.0333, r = 0.0332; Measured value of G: 0.002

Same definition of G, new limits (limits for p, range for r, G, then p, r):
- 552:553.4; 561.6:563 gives 0.002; 0.0340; 0.0338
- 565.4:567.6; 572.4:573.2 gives 0.027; 0.0356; 0.0335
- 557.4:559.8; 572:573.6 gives 0.011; 0.0341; 0.0333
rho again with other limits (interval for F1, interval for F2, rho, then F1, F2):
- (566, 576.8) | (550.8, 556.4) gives 0.55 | 0.37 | 0.19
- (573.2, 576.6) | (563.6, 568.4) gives 0.28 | 0.11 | 0.17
